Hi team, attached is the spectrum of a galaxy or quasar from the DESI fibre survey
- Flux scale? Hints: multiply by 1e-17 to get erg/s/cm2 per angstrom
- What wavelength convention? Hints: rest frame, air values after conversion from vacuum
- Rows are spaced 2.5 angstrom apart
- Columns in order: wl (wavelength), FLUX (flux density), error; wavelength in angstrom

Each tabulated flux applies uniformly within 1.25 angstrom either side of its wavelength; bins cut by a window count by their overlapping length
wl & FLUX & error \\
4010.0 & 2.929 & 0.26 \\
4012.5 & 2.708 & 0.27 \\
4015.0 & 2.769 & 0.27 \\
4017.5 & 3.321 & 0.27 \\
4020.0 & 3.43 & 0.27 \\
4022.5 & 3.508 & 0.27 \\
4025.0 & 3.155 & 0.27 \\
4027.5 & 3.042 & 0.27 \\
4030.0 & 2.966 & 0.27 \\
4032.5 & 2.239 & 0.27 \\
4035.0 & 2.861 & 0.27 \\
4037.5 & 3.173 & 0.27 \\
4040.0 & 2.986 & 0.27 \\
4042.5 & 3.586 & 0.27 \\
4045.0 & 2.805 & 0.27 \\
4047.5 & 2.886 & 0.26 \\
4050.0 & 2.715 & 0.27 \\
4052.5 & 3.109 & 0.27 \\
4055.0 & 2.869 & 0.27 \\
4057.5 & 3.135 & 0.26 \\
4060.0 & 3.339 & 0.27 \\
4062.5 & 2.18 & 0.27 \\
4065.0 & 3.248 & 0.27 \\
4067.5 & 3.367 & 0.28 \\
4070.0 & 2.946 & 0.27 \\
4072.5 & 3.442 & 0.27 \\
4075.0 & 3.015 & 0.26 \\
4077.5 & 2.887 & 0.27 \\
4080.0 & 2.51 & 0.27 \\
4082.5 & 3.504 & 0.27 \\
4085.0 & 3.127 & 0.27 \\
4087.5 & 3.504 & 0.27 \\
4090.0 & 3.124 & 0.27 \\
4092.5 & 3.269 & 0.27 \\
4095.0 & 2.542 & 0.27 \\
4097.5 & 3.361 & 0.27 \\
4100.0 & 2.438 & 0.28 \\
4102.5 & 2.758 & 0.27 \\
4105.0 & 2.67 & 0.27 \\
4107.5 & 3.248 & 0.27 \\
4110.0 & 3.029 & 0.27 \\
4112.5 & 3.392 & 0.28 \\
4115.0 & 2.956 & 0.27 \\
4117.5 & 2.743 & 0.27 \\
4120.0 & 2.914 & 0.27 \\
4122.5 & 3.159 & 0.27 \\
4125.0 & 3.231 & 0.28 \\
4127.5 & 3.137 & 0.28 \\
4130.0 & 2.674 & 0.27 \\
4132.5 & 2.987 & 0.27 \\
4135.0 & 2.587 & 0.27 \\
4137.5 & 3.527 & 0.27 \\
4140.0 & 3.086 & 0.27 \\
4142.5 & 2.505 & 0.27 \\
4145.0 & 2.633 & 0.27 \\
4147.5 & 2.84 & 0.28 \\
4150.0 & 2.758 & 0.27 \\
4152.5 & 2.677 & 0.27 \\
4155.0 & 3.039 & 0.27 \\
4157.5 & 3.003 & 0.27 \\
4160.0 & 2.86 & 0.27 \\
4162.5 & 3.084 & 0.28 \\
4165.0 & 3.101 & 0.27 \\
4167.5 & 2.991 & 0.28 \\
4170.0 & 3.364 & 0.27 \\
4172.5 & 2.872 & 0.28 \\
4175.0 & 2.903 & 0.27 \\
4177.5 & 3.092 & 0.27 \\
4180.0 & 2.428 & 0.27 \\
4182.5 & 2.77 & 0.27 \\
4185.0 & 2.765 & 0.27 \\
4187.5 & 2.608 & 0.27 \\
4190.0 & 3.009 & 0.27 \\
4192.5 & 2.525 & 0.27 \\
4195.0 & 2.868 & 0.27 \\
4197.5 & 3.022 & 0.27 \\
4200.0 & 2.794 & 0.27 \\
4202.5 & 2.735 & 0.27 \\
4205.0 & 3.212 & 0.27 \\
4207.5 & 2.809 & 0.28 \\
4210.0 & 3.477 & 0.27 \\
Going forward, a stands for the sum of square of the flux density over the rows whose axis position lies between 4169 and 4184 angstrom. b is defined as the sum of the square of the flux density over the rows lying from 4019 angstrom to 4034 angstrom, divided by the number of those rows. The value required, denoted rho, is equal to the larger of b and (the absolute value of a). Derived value 51.1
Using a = 51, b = 9.5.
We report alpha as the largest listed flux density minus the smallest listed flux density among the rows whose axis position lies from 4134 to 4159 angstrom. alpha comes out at 1.02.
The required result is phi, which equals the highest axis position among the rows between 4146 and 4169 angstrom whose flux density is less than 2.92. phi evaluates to 4160.0 angstrom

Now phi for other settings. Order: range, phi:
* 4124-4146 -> 4145.0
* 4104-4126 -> 4120.0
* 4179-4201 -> 4200.0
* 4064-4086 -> 4080.0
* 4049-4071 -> 4062.5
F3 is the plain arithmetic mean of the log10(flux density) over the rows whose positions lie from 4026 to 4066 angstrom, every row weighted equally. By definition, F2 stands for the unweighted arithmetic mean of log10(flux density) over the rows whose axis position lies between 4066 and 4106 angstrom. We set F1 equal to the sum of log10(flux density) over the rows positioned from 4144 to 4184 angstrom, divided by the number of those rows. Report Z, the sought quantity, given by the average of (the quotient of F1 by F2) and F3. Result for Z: 0.72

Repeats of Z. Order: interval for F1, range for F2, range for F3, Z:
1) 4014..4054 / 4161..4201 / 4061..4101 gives 0.76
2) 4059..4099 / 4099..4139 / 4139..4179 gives 0.75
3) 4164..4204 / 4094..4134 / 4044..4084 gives 0.72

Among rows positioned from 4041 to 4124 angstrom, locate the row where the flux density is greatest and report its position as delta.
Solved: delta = 4042.5 angstrom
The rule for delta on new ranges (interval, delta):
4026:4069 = 4042.5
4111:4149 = 4137.5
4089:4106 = 4097.5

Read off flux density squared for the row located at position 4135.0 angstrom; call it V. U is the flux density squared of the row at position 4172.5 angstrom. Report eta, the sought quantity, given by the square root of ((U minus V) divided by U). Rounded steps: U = 8.2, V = 6.7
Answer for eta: 0.43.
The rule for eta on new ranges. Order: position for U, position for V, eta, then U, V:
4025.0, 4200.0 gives 0.46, 10.0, 7.8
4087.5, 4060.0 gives 0.30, 12.3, 11.1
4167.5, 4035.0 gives 0.29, 8.9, 8.2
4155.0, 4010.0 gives 0.27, 9.2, 8.6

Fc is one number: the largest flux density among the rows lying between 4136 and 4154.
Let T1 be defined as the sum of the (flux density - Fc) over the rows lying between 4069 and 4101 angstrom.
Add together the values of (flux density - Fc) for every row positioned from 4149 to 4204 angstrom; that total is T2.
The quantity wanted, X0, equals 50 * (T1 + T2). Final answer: -1025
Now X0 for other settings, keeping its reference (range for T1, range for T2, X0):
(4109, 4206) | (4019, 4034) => -1325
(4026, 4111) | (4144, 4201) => -1658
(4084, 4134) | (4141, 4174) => -920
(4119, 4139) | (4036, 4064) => -501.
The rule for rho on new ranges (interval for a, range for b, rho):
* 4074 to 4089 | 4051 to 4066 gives 58.1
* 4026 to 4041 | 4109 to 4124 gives 50.2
